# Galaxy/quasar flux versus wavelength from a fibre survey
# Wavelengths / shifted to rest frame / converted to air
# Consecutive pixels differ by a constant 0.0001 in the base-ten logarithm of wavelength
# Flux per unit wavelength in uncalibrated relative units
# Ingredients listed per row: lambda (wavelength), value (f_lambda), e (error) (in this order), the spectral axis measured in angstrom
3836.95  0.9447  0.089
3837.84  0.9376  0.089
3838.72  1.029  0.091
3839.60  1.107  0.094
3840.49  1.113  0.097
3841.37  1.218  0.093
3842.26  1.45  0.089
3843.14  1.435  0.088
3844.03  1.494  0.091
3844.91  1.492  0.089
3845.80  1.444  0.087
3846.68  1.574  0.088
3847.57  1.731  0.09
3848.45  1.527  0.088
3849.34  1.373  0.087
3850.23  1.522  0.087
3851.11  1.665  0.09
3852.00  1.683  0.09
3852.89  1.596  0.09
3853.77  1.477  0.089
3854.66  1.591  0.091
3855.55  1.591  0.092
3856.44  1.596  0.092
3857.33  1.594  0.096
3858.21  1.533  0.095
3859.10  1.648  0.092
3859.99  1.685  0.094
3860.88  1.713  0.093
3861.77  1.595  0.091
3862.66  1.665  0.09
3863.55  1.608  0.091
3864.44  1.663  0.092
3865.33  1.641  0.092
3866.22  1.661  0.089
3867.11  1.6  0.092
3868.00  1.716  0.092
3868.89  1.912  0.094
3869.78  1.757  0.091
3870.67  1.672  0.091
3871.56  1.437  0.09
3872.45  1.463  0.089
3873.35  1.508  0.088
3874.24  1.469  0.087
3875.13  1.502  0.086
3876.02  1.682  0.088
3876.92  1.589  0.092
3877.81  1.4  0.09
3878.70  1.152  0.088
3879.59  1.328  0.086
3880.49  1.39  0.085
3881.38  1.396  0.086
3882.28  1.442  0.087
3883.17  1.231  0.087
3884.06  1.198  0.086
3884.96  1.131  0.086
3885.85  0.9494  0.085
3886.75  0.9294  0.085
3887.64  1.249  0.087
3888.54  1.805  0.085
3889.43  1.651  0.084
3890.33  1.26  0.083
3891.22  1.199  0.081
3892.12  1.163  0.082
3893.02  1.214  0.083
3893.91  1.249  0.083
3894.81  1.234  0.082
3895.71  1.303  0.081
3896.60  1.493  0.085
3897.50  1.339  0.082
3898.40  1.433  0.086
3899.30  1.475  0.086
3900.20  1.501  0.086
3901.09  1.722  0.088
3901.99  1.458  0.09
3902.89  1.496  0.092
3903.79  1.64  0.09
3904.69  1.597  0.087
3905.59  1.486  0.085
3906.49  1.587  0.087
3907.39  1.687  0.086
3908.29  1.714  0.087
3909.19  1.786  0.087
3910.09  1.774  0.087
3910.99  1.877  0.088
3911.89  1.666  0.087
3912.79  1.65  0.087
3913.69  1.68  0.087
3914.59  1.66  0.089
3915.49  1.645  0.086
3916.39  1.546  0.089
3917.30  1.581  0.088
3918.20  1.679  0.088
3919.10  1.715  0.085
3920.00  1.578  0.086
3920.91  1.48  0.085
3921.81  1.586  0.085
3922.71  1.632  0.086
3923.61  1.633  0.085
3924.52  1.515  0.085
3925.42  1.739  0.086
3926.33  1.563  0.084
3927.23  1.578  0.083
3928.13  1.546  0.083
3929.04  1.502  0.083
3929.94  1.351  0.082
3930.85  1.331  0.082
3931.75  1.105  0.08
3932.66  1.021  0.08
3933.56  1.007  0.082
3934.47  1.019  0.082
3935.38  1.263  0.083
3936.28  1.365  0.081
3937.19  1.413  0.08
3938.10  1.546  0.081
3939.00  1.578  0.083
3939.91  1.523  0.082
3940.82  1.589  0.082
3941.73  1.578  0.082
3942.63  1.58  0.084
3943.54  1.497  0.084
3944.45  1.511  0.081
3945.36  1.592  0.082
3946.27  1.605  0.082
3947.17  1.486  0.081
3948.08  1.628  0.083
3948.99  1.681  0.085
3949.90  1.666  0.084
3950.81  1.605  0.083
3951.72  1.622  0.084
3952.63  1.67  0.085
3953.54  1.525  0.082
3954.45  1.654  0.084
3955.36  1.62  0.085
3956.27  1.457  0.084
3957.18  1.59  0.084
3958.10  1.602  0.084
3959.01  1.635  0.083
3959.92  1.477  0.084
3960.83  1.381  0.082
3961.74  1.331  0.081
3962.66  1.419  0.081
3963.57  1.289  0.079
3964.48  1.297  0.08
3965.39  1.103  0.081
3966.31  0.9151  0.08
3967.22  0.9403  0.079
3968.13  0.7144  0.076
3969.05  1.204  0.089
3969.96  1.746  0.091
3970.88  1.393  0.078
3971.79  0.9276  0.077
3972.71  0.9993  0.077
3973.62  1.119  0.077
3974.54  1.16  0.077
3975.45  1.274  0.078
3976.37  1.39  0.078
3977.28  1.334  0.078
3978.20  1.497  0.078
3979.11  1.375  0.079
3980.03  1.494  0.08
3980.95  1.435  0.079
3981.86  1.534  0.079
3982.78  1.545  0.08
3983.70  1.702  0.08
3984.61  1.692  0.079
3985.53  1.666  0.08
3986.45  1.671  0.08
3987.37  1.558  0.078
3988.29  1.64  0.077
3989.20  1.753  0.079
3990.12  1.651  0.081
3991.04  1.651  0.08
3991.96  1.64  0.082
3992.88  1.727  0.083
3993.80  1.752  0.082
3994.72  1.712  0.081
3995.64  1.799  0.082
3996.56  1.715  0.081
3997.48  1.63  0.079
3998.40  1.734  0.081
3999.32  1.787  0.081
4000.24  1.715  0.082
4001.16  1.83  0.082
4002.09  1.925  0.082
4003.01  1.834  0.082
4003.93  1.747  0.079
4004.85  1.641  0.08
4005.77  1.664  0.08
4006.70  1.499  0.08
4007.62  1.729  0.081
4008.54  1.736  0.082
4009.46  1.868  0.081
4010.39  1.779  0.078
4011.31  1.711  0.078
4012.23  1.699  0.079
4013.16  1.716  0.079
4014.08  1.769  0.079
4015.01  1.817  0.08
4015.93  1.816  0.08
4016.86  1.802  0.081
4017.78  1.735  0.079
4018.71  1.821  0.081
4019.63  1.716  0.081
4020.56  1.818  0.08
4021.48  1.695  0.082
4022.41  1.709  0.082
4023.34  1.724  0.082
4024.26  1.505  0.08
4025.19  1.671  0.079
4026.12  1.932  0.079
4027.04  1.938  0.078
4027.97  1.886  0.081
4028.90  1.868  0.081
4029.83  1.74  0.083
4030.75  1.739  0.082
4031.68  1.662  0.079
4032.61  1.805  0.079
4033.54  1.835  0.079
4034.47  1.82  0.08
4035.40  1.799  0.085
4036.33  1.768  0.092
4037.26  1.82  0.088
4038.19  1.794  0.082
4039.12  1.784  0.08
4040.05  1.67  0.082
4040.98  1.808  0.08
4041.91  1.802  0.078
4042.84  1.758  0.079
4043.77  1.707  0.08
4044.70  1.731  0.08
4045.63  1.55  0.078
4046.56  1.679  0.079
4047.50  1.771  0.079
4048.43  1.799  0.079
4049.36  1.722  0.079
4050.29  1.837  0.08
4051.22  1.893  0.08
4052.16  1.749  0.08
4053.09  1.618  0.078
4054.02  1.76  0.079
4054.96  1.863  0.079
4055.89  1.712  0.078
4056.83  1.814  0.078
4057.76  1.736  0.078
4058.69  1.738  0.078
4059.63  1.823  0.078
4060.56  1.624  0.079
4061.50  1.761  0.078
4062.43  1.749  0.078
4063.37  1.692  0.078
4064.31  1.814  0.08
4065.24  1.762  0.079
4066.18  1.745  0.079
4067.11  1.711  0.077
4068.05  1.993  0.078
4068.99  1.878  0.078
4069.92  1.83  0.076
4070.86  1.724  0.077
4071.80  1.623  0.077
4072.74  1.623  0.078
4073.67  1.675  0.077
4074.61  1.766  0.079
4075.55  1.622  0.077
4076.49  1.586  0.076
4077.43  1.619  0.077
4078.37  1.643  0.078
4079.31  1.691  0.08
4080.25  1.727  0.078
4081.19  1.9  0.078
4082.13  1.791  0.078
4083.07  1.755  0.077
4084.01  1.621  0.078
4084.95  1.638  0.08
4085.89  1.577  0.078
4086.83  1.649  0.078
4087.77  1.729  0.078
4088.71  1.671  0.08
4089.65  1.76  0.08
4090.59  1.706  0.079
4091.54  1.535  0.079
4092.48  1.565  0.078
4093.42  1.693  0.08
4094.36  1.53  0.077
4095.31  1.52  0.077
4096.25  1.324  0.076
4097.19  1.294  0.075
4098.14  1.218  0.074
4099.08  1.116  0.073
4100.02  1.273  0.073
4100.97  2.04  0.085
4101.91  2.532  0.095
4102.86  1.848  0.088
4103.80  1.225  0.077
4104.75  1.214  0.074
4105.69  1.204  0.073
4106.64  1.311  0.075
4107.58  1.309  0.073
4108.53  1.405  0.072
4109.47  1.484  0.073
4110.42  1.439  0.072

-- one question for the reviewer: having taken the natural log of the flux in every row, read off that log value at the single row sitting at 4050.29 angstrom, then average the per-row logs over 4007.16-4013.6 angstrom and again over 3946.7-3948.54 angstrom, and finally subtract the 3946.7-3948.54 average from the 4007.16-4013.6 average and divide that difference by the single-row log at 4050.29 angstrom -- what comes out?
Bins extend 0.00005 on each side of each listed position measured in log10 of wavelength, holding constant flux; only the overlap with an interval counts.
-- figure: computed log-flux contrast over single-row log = 0.2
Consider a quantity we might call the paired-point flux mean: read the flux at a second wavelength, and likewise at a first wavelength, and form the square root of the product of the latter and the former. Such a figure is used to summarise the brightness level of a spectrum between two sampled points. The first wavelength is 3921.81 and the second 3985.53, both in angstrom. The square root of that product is 1.63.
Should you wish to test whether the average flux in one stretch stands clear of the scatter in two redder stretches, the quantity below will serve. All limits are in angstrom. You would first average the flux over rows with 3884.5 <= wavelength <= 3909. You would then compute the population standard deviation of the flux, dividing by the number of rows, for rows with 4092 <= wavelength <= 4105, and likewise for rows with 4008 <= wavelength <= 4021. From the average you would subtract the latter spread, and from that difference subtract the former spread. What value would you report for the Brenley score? 0.98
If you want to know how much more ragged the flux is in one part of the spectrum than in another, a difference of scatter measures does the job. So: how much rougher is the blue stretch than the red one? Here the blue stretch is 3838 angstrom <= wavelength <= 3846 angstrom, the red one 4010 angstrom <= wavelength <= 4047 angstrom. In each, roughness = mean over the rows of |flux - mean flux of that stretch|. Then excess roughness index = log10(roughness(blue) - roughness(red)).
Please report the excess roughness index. -0.98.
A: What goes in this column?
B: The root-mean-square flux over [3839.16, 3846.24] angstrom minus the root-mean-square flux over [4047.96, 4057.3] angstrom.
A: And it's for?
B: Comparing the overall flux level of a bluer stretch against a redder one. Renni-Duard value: -0.43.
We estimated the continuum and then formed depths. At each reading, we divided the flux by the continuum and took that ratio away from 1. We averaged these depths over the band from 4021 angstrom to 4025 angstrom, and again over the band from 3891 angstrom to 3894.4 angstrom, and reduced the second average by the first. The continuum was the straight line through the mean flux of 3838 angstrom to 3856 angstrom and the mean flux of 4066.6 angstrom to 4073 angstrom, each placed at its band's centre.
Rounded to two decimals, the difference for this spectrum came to 0.18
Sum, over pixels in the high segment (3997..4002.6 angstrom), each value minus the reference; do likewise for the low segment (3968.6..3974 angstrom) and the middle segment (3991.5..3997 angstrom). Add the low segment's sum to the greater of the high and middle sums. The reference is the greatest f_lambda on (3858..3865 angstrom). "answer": -2.5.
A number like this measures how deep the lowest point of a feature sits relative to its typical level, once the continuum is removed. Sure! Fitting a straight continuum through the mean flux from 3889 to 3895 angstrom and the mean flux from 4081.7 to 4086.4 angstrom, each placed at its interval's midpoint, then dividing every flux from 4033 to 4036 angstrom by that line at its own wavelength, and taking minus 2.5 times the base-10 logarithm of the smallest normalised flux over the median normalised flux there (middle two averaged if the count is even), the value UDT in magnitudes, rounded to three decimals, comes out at 0.014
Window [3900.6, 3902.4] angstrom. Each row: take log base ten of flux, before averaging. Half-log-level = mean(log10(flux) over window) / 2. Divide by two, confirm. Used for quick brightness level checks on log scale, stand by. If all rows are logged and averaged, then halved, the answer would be 0.100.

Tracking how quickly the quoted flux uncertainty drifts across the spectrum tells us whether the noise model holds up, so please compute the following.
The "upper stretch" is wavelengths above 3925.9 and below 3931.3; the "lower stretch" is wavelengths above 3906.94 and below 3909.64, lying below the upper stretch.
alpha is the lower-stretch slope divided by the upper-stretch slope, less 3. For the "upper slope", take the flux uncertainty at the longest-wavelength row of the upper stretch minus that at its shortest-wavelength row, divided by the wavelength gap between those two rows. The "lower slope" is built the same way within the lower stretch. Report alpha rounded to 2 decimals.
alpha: -4.26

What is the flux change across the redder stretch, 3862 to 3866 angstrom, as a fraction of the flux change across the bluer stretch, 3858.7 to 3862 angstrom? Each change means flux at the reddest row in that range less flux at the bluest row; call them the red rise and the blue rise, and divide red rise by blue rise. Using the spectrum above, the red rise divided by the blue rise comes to 0.5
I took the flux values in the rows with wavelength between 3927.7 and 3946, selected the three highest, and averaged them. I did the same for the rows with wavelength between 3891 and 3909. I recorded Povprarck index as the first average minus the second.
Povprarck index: -0.12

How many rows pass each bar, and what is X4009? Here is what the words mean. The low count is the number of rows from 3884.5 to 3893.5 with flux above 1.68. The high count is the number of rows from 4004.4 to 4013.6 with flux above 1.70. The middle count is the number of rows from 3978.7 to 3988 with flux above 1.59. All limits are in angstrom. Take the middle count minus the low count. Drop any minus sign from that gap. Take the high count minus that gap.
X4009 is 3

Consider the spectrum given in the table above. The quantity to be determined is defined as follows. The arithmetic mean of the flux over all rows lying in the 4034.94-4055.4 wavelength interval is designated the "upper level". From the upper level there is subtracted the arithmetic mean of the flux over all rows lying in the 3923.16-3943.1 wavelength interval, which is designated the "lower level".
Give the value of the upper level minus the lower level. 0.33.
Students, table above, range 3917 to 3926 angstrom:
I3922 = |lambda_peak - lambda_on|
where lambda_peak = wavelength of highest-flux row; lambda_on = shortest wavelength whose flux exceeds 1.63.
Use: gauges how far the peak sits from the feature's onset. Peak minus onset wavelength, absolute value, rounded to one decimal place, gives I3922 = 7.2 angstrom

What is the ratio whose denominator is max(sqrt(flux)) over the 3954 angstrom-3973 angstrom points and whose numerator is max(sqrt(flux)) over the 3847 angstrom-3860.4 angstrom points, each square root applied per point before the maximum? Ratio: 1.00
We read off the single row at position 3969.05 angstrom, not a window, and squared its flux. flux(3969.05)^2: 1.4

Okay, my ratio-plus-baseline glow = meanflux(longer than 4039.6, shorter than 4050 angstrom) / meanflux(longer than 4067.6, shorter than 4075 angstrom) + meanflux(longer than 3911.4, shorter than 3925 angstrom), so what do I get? 2.6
